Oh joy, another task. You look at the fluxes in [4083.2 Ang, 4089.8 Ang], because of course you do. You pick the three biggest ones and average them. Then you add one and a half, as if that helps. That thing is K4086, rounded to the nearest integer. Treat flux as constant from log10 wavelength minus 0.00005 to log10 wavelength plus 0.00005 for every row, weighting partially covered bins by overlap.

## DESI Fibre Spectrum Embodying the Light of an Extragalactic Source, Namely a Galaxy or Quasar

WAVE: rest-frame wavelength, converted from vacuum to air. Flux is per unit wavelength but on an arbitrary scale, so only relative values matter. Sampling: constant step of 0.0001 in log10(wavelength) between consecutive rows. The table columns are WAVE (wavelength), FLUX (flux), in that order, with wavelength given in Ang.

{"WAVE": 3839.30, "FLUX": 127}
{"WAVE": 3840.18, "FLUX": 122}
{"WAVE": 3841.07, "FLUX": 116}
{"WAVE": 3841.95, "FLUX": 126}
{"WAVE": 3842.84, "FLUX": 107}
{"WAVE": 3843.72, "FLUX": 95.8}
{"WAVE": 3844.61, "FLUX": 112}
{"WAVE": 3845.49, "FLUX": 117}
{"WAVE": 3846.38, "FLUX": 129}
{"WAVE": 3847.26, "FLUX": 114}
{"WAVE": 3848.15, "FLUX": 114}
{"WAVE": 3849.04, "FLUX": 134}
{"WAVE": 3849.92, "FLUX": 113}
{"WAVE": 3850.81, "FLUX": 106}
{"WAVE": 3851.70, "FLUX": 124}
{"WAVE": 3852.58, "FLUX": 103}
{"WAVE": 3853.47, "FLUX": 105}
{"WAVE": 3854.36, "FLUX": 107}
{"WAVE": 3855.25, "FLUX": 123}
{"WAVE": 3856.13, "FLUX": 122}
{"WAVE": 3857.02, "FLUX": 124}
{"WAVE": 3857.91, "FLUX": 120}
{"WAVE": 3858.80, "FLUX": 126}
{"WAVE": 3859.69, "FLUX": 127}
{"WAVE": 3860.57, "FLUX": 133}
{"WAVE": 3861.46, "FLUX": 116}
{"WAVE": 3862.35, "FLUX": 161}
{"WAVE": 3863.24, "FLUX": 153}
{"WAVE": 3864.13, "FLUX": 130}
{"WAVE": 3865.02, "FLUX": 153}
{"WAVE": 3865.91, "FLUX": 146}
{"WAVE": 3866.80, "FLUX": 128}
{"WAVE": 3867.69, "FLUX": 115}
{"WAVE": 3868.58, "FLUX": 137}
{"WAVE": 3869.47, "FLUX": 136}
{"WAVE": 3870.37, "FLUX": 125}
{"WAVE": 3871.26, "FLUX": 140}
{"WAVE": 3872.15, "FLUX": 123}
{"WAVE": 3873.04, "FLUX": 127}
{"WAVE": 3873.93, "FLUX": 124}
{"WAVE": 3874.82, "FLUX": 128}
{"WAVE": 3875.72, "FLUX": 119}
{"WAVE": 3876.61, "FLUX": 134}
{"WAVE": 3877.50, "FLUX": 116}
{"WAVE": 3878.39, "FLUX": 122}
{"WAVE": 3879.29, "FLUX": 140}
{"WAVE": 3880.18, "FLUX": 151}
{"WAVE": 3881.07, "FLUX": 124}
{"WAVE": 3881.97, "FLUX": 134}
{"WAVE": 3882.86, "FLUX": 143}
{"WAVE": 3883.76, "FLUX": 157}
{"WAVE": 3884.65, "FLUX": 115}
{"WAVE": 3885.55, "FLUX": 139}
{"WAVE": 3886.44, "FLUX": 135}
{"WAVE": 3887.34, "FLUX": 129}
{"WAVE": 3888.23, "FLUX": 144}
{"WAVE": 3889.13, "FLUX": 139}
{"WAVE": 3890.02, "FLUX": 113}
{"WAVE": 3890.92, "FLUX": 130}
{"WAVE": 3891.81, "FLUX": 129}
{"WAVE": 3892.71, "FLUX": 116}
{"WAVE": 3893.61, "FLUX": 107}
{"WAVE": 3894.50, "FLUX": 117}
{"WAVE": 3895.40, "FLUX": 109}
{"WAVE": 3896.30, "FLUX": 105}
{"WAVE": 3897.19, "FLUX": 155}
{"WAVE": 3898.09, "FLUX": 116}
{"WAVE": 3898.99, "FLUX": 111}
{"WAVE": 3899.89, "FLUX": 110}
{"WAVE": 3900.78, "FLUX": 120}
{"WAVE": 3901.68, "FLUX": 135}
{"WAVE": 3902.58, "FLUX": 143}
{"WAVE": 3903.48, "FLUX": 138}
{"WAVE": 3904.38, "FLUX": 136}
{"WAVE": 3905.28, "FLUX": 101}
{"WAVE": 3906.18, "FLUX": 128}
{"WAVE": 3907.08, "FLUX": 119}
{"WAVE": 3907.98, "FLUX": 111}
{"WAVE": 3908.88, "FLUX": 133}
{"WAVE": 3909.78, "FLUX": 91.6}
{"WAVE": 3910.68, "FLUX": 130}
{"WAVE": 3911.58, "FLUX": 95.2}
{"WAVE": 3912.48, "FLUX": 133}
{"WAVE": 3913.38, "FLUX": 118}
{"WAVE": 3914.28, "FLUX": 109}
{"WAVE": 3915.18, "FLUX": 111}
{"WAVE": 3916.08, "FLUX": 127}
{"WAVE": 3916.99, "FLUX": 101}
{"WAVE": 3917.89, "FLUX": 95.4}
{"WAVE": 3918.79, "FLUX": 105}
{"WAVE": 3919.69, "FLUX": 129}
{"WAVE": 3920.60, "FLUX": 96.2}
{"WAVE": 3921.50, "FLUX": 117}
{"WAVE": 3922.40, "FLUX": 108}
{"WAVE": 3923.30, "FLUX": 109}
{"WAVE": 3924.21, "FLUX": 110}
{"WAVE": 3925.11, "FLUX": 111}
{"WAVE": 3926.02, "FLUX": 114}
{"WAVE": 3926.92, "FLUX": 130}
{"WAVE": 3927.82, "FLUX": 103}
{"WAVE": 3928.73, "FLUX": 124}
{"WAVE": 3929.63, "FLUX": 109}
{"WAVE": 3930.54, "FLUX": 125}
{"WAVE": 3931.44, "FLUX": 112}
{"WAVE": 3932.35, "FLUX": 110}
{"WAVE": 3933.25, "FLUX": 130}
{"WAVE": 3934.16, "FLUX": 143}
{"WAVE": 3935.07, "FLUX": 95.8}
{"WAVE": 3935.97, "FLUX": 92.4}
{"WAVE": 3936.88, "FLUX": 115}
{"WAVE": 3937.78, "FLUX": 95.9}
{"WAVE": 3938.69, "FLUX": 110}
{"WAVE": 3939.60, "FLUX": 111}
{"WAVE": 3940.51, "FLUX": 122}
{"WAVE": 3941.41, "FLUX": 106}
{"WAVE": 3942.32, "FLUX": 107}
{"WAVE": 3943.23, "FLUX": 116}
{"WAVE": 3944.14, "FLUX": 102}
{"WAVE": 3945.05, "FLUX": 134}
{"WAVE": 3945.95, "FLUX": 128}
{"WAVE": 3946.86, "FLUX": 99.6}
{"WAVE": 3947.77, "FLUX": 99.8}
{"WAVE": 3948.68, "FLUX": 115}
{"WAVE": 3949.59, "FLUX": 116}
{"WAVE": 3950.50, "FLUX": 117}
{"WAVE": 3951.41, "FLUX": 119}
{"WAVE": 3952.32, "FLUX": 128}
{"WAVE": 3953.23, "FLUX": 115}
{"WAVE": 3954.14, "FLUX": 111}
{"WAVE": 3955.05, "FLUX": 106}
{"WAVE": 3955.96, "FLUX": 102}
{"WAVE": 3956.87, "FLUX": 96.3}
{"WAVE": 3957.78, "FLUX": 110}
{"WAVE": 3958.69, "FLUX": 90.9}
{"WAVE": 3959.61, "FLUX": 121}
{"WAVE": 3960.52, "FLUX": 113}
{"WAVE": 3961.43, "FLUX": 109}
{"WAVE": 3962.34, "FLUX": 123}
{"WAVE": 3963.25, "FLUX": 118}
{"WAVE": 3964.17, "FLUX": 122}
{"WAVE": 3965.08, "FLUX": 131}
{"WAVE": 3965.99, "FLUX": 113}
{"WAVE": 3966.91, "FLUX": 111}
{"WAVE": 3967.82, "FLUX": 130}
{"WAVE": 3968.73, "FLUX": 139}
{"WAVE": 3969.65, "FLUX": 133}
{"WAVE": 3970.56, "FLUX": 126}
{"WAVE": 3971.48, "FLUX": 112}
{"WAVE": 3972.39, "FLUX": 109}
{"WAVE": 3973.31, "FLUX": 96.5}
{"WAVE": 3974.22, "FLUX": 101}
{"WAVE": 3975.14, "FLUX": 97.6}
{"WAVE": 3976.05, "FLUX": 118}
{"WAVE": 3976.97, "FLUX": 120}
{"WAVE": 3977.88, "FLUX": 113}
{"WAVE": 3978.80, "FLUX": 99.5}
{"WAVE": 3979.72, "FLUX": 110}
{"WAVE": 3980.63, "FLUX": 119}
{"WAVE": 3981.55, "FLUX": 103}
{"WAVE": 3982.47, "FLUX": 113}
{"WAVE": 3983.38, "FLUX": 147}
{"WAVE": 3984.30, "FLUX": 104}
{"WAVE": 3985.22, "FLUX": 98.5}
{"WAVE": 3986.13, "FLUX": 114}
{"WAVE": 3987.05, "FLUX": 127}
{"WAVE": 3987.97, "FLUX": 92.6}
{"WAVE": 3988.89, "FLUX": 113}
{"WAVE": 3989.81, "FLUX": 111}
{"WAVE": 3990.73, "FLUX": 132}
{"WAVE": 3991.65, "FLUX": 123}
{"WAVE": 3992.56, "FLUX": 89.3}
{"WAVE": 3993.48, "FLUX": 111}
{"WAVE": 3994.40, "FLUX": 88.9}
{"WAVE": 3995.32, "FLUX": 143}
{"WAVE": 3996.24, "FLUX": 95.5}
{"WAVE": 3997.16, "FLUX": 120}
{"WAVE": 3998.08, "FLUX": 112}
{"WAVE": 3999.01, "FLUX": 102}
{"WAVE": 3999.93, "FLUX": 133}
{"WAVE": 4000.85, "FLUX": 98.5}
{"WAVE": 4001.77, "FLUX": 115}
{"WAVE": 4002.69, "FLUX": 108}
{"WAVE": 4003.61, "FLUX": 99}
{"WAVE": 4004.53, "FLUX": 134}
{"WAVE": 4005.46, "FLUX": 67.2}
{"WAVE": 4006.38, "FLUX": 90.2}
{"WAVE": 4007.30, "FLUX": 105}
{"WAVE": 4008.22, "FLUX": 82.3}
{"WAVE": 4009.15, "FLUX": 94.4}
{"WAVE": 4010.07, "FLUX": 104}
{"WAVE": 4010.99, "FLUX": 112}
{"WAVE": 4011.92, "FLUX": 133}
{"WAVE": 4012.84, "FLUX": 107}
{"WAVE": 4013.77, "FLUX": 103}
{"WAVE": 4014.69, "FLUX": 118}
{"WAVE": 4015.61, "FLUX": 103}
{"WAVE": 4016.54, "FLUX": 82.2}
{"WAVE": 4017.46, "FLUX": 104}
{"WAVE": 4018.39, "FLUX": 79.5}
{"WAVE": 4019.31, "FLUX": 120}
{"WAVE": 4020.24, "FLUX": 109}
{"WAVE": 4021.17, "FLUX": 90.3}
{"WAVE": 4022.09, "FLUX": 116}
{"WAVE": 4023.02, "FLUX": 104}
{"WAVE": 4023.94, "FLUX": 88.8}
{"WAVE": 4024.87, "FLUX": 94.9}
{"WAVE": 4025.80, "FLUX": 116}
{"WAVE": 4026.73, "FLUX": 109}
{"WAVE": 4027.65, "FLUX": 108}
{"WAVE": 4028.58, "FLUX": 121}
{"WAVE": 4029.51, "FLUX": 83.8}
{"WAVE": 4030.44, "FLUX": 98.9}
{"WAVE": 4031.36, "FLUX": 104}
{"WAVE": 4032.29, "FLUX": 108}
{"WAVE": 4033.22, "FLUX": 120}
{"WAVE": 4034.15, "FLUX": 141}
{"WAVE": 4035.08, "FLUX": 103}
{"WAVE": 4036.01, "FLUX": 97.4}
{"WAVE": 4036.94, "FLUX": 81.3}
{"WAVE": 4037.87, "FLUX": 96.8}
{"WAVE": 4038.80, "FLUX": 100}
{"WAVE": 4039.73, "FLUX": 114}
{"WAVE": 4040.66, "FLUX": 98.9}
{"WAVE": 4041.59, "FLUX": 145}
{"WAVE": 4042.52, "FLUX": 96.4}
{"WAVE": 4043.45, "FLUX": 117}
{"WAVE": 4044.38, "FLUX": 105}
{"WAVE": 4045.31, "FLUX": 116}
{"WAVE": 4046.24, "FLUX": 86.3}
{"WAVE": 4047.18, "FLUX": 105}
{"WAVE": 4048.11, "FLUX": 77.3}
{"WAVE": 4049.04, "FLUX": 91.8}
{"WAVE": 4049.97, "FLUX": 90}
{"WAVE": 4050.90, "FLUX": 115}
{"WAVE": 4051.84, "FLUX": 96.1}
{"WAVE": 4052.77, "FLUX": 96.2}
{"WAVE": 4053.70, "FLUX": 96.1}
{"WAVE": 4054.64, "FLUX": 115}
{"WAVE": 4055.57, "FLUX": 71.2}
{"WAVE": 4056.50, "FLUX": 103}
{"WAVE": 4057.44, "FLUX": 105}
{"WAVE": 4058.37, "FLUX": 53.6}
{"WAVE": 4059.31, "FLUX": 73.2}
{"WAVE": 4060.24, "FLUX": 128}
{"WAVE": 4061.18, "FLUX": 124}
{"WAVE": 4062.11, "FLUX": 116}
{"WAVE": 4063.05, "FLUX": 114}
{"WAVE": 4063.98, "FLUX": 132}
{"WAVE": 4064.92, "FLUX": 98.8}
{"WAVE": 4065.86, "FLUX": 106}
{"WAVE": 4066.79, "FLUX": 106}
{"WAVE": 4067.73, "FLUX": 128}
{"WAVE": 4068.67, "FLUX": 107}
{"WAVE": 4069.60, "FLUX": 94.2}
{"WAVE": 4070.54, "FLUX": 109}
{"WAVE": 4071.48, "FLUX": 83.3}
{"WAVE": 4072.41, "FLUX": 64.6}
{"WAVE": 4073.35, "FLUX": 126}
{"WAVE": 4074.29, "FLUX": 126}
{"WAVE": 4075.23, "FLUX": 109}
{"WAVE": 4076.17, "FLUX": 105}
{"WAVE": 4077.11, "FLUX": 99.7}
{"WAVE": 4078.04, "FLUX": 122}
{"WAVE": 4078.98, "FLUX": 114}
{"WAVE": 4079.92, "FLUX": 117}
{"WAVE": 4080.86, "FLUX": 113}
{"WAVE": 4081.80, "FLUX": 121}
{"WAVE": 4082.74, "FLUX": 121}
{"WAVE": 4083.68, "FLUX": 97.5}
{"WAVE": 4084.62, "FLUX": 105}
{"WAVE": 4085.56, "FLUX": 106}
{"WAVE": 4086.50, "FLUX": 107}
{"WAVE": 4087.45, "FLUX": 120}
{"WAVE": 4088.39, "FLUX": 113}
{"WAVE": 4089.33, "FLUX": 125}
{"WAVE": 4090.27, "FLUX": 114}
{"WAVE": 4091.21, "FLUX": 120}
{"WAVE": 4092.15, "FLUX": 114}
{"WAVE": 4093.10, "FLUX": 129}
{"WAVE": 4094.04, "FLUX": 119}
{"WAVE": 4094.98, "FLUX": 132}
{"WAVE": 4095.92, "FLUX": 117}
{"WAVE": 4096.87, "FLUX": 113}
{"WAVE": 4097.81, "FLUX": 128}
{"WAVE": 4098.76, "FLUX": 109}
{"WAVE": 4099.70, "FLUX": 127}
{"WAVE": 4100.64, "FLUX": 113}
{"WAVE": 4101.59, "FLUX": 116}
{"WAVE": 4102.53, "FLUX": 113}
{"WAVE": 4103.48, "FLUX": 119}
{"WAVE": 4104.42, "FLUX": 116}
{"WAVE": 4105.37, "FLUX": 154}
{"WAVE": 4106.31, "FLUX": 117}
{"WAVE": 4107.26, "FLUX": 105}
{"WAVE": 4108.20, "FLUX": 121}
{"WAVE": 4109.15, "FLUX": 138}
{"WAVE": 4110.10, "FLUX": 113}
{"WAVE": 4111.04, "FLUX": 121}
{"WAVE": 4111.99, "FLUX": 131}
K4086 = 121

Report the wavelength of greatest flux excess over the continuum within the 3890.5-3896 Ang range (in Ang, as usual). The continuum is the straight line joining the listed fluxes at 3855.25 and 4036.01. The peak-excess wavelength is 3890.92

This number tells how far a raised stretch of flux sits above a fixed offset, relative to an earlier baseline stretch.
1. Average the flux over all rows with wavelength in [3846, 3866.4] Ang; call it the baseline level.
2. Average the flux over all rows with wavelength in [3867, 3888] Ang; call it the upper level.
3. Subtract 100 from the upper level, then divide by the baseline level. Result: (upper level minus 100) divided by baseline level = 0.25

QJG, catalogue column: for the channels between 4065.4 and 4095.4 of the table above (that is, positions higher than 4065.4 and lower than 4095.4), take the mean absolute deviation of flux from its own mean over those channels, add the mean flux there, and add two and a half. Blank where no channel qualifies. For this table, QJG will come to 124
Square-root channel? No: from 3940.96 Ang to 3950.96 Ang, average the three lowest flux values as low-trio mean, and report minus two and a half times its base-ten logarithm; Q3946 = -5.01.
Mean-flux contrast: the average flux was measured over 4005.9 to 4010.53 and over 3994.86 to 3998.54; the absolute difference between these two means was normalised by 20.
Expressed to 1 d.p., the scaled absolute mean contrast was 1.1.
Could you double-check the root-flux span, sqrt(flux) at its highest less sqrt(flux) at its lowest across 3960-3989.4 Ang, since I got 2.5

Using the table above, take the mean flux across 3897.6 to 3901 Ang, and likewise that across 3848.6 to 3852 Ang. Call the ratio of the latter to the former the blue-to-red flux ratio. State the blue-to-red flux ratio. 1.04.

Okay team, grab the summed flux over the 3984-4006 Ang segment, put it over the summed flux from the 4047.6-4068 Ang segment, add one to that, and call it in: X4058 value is 2.2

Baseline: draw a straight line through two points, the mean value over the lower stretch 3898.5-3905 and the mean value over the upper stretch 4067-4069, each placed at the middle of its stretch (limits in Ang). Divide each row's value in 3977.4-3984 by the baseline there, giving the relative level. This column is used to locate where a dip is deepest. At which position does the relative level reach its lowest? 3978.80 Ang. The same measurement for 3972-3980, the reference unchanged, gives 3973.31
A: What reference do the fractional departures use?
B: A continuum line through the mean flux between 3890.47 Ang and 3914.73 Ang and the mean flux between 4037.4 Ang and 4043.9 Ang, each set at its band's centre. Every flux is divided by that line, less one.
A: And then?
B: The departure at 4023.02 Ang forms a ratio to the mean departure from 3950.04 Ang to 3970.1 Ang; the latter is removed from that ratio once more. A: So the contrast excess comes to -16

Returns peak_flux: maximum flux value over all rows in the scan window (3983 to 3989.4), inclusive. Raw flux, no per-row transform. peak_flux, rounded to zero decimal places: 147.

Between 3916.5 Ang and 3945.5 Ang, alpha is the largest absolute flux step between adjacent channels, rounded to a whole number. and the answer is 47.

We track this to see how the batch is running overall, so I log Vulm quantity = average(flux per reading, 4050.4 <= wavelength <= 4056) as 98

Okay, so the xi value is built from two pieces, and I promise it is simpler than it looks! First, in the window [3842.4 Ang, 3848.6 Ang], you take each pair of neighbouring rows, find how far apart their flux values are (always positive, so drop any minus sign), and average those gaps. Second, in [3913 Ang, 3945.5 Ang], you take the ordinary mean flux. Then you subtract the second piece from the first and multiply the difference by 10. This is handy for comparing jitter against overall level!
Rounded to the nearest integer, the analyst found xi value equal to -1027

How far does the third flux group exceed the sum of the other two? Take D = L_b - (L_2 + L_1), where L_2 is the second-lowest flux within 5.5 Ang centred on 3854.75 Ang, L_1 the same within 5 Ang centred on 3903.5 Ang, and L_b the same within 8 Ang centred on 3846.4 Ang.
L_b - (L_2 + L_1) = -133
